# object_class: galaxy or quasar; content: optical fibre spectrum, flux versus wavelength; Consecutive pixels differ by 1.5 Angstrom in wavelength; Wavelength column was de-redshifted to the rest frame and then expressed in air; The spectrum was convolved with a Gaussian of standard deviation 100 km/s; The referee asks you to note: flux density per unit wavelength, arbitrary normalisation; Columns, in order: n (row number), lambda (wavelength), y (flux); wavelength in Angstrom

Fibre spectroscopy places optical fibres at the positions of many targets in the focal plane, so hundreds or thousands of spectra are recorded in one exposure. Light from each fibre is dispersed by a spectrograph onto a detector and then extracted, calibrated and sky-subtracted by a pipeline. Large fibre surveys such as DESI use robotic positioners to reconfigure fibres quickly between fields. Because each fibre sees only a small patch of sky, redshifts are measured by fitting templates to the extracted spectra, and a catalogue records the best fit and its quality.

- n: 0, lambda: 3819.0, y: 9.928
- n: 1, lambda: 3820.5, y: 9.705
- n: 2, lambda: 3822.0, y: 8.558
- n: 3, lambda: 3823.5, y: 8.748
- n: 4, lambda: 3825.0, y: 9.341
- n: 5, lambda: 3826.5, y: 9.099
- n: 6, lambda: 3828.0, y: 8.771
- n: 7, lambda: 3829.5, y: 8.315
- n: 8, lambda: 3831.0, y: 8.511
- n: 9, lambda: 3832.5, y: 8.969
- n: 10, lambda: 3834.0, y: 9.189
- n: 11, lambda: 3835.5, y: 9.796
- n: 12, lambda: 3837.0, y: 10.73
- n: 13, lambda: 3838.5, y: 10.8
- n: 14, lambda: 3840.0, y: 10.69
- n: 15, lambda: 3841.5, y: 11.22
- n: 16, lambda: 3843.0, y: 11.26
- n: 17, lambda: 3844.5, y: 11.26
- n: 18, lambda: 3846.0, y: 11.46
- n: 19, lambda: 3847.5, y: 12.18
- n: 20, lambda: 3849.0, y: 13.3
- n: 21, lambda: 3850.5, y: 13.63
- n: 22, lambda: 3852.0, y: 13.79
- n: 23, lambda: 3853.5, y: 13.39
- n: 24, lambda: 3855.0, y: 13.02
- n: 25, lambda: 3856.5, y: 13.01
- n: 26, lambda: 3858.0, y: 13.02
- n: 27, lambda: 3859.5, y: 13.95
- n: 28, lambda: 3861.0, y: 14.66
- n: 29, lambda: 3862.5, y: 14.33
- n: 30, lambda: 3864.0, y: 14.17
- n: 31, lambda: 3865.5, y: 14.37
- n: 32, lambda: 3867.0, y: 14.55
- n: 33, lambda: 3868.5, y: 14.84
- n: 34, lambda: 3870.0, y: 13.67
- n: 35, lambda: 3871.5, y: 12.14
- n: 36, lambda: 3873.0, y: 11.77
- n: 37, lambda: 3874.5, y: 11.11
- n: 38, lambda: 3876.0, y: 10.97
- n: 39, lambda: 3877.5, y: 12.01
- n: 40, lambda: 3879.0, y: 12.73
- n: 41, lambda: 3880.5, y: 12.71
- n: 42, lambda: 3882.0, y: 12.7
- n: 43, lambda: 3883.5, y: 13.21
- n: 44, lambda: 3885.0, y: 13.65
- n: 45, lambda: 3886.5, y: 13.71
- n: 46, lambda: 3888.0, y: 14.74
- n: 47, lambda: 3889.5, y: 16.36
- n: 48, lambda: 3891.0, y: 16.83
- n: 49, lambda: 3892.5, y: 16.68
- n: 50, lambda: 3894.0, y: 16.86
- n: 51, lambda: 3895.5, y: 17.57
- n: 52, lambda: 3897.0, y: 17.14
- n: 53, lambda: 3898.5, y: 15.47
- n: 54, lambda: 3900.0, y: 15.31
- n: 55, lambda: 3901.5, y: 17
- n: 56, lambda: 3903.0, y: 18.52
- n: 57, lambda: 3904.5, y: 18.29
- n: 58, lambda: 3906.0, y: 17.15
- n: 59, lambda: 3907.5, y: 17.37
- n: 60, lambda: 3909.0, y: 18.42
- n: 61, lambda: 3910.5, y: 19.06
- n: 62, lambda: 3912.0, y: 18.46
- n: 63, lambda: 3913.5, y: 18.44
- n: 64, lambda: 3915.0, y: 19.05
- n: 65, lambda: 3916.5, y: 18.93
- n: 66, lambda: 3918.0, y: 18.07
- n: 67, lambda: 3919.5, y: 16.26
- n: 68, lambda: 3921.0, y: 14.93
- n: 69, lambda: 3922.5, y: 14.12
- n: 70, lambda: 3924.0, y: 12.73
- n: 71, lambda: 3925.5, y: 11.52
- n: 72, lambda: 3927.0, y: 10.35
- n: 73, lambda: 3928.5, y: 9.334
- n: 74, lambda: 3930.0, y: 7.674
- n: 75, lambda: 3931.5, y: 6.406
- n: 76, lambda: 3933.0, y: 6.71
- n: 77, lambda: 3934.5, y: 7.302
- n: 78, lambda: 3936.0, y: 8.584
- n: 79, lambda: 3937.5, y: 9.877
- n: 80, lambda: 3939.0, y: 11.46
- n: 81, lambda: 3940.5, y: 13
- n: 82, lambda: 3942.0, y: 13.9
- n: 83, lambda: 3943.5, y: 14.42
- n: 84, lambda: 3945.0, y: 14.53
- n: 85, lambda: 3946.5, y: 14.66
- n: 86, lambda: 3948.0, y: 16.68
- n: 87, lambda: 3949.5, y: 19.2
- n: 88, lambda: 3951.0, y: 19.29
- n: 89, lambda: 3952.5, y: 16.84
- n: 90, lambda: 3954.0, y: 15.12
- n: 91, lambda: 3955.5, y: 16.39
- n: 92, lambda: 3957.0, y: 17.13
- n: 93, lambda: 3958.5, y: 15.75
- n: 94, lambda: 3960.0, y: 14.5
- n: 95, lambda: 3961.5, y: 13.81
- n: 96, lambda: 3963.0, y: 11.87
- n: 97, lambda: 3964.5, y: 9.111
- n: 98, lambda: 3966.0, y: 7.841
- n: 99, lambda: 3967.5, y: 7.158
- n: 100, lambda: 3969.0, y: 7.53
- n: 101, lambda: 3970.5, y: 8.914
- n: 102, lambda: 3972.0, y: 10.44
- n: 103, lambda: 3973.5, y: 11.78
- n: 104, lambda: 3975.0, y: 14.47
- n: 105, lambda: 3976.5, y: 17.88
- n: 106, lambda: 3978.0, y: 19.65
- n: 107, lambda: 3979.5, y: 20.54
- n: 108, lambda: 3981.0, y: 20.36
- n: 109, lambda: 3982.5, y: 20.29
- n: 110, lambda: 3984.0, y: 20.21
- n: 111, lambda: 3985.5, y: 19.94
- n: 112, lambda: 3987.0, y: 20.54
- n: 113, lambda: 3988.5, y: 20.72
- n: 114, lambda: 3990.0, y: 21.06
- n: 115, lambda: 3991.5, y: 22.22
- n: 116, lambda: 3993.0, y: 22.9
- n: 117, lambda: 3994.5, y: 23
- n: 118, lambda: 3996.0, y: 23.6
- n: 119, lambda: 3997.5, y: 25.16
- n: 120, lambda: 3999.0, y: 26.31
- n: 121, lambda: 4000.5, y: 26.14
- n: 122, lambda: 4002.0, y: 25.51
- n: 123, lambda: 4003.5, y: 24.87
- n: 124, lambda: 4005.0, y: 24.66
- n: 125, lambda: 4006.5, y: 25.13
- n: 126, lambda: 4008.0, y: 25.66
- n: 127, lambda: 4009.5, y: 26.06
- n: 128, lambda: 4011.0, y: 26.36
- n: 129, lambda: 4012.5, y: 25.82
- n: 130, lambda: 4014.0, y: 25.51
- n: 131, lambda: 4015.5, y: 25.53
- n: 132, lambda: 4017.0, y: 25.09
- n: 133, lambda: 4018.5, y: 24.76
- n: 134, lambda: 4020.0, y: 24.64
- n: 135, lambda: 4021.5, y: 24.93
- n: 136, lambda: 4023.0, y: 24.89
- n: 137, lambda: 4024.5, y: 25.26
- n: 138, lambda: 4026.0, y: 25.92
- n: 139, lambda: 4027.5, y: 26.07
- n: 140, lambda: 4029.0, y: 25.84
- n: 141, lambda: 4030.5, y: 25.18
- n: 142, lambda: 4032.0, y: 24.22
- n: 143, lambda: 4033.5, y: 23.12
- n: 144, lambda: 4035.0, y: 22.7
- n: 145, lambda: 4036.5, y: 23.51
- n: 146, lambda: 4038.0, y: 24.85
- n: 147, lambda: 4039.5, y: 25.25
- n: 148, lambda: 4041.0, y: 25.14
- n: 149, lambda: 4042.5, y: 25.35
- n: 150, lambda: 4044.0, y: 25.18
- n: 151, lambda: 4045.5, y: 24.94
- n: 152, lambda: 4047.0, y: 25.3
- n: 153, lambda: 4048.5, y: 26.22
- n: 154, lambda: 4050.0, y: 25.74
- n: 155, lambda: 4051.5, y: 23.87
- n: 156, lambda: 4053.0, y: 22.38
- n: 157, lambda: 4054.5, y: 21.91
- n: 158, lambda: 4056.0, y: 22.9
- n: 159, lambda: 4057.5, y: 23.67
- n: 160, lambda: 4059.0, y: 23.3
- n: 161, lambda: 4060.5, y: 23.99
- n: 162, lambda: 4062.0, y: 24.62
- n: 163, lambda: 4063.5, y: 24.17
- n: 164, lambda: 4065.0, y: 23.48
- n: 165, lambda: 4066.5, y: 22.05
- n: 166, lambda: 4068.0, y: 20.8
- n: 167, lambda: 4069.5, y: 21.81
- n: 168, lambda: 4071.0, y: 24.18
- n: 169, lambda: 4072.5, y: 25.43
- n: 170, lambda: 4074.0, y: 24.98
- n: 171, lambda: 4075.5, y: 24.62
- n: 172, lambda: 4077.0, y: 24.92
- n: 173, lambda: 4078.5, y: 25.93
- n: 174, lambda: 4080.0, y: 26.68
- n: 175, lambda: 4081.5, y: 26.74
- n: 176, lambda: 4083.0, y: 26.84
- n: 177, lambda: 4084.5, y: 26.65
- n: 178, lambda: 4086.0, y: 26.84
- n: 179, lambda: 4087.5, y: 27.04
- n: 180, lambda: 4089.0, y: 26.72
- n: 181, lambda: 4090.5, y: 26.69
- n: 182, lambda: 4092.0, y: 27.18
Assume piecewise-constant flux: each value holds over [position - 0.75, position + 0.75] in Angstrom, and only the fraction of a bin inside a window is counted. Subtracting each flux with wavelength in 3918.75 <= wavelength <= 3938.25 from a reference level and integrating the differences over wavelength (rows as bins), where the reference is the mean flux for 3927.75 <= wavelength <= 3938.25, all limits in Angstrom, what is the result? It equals -48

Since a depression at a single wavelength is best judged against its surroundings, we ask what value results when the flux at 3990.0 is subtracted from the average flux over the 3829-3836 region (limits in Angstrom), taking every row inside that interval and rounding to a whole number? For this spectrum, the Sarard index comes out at -12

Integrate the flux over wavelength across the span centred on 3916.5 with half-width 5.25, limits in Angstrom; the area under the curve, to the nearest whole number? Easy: 186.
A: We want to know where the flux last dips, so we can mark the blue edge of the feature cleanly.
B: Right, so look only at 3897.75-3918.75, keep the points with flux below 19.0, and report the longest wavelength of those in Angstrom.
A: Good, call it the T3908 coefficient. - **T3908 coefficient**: 3918.0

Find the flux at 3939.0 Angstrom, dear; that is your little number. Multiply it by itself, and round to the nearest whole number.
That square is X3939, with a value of 131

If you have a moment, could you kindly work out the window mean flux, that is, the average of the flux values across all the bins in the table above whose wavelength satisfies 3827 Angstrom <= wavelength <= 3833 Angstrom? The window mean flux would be 8.6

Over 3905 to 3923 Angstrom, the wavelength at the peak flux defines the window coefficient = 3910.5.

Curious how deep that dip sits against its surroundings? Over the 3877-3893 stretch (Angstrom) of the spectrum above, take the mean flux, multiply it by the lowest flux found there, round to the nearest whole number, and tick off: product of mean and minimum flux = 170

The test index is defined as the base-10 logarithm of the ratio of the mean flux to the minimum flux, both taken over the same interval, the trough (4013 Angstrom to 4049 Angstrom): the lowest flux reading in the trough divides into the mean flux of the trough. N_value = 0.04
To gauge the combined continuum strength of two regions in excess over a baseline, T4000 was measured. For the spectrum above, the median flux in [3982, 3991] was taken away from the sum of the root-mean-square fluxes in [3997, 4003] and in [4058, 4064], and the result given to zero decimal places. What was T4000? 29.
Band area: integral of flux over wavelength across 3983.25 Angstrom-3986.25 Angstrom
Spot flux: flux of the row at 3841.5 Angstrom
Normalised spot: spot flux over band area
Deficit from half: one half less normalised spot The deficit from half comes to 0.314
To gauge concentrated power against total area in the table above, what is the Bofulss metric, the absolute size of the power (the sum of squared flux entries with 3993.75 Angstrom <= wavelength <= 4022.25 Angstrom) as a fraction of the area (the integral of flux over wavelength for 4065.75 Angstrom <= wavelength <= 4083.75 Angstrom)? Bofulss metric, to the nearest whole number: 27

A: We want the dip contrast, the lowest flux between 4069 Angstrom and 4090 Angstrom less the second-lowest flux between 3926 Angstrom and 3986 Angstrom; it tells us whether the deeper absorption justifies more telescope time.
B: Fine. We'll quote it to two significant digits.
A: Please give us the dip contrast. 15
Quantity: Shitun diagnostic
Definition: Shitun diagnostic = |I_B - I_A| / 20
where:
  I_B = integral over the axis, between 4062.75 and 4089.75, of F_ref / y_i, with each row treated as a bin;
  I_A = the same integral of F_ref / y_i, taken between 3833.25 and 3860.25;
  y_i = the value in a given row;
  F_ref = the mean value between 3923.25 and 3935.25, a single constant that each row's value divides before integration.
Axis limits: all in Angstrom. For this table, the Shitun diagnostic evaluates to 0.54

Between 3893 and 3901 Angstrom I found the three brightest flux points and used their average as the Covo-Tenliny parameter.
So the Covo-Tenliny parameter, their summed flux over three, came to 17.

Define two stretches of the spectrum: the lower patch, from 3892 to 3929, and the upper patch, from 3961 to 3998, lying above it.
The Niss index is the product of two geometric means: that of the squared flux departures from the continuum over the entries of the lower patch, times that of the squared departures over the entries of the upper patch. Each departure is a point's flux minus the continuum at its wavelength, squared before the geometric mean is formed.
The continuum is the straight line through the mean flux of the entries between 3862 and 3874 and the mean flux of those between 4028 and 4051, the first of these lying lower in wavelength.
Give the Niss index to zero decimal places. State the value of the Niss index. 21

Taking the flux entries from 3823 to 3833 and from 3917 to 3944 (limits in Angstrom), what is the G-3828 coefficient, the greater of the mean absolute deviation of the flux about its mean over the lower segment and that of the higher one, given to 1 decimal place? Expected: 2.8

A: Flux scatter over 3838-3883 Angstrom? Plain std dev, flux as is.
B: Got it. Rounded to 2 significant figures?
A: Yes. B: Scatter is 1.3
